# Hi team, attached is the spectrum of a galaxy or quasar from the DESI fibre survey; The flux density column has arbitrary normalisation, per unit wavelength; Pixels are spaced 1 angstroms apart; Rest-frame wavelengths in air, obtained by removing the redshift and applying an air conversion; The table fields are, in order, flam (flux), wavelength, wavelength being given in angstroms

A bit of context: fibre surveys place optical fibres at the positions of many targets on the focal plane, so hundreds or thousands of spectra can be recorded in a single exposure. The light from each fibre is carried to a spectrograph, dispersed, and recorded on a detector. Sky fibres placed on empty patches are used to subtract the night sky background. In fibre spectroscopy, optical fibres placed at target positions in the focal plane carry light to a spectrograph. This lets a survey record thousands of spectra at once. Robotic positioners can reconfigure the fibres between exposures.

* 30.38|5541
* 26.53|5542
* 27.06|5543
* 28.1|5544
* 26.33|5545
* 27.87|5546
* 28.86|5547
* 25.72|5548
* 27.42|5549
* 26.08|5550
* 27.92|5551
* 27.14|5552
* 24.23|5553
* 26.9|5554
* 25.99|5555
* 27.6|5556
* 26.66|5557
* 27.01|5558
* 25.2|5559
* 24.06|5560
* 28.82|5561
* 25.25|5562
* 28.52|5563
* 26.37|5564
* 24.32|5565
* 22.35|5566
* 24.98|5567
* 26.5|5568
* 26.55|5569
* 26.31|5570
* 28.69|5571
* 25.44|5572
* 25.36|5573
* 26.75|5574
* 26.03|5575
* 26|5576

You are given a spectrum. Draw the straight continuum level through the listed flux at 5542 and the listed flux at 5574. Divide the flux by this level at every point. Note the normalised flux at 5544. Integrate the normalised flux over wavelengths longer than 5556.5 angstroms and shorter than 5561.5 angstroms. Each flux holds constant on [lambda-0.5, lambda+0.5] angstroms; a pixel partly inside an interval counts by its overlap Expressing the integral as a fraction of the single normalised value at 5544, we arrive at 4.7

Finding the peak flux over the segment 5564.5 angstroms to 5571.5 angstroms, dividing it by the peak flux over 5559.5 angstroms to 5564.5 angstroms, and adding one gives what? 1.995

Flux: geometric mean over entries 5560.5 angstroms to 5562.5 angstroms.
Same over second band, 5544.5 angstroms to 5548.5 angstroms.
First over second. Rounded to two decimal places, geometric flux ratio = 0.99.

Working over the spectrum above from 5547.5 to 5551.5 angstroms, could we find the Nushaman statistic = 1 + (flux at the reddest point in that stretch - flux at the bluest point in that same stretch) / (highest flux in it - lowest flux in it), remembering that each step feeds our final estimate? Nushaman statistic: 2.0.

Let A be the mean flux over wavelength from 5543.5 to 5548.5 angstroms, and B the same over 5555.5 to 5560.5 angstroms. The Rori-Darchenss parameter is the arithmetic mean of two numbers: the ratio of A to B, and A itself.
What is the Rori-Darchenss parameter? 14.2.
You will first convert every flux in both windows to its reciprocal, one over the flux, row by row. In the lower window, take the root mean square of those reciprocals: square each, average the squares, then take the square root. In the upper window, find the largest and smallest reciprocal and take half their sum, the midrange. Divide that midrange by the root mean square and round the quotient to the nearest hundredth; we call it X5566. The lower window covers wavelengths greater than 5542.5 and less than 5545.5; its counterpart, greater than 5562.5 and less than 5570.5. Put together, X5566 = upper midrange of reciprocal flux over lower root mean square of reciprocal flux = 1.08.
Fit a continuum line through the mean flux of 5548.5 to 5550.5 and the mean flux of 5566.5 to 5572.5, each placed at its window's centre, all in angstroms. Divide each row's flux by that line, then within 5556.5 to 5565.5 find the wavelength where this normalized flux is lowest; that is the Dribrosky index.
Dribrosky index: 5560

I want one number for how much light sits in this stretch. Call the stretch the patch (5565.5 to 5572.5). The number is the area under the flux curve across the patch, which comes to 181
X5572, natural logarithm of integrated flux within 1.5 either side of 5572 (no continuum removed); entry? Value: 4.38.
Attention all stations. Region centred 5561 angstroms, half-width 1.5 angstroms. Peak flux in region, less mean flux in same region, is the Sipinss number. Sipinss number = 2.8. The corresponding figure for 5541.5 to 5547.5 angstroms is 1.4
